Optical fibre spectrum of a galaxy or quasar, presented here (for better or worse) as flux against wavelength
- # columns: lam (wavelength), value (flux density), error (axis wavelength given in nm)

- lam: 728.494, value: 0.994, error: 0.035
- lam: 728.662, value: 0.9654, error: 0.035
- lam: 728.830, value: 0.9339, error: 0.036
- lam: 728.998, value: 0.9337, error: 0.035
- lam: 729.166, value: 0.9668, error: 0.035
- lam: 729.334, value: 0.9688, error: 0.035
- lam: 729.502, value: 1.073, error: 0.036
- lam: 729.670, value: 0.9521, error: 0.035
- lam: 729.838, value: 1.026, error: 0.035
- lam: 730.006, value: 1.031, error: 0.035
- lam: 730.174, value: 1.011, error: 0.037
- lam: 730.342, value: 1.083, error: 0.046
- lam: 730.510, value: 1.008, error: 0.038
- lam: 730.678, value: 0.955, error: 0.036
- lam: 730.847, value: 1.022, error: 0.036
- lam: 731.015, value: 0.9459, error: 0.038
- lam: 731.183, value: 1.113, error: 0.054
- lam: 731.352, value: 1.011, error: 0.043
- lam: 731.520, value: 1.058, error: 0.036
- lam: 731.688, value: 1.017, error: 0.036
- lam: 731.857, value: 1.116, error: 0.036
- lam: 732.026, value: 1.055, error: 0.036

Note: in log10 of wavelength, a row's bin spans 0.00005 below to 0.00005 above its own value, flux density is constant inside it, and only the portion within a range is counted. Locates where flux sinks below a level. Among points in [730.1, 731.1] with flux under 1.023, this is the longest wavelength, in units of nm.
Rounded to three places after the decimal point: 731.015 nm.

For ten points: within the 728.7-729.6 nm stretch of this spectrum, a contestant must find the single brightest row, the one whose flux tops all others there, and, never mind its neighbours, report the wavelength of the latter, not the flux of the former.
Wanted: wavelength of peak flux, 729.502 nm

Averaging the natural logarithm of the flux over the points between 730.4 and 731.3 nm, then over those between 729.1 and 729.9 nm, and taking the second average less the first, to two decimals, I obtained -0.01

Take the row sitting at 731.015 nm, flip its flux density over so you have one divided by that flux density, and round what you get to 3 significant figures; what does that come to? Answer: 1.06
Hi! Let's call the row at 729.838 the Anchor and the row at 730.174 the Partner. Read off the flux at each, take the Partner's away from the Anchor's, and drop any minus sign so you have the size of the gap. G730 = 0.015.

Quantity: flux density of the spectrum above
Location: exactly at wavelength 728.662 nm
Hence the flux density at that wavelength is 0.9654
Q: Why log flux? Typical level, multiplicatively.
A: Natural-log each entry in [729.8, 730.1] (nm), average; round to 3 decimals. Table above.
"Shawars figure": 0.028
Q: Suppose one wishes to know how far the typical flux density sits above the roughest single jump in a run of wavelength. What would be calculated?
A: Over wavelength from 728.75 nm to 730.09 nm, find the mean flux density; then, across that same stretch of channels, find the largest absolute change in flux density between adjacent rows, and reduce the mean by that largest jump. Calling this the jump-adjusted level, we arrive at 0.86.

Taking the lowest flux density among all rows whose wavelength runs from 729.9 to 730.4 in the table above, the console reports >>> 1.011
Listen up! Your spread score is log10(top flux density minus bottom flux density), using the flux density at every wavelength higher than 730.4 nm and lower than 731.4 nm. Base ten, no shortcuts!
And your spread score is -0.78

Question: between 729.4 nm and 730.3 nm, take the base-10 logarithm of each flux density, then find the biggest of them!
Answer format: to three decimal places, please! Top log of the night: 0.031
